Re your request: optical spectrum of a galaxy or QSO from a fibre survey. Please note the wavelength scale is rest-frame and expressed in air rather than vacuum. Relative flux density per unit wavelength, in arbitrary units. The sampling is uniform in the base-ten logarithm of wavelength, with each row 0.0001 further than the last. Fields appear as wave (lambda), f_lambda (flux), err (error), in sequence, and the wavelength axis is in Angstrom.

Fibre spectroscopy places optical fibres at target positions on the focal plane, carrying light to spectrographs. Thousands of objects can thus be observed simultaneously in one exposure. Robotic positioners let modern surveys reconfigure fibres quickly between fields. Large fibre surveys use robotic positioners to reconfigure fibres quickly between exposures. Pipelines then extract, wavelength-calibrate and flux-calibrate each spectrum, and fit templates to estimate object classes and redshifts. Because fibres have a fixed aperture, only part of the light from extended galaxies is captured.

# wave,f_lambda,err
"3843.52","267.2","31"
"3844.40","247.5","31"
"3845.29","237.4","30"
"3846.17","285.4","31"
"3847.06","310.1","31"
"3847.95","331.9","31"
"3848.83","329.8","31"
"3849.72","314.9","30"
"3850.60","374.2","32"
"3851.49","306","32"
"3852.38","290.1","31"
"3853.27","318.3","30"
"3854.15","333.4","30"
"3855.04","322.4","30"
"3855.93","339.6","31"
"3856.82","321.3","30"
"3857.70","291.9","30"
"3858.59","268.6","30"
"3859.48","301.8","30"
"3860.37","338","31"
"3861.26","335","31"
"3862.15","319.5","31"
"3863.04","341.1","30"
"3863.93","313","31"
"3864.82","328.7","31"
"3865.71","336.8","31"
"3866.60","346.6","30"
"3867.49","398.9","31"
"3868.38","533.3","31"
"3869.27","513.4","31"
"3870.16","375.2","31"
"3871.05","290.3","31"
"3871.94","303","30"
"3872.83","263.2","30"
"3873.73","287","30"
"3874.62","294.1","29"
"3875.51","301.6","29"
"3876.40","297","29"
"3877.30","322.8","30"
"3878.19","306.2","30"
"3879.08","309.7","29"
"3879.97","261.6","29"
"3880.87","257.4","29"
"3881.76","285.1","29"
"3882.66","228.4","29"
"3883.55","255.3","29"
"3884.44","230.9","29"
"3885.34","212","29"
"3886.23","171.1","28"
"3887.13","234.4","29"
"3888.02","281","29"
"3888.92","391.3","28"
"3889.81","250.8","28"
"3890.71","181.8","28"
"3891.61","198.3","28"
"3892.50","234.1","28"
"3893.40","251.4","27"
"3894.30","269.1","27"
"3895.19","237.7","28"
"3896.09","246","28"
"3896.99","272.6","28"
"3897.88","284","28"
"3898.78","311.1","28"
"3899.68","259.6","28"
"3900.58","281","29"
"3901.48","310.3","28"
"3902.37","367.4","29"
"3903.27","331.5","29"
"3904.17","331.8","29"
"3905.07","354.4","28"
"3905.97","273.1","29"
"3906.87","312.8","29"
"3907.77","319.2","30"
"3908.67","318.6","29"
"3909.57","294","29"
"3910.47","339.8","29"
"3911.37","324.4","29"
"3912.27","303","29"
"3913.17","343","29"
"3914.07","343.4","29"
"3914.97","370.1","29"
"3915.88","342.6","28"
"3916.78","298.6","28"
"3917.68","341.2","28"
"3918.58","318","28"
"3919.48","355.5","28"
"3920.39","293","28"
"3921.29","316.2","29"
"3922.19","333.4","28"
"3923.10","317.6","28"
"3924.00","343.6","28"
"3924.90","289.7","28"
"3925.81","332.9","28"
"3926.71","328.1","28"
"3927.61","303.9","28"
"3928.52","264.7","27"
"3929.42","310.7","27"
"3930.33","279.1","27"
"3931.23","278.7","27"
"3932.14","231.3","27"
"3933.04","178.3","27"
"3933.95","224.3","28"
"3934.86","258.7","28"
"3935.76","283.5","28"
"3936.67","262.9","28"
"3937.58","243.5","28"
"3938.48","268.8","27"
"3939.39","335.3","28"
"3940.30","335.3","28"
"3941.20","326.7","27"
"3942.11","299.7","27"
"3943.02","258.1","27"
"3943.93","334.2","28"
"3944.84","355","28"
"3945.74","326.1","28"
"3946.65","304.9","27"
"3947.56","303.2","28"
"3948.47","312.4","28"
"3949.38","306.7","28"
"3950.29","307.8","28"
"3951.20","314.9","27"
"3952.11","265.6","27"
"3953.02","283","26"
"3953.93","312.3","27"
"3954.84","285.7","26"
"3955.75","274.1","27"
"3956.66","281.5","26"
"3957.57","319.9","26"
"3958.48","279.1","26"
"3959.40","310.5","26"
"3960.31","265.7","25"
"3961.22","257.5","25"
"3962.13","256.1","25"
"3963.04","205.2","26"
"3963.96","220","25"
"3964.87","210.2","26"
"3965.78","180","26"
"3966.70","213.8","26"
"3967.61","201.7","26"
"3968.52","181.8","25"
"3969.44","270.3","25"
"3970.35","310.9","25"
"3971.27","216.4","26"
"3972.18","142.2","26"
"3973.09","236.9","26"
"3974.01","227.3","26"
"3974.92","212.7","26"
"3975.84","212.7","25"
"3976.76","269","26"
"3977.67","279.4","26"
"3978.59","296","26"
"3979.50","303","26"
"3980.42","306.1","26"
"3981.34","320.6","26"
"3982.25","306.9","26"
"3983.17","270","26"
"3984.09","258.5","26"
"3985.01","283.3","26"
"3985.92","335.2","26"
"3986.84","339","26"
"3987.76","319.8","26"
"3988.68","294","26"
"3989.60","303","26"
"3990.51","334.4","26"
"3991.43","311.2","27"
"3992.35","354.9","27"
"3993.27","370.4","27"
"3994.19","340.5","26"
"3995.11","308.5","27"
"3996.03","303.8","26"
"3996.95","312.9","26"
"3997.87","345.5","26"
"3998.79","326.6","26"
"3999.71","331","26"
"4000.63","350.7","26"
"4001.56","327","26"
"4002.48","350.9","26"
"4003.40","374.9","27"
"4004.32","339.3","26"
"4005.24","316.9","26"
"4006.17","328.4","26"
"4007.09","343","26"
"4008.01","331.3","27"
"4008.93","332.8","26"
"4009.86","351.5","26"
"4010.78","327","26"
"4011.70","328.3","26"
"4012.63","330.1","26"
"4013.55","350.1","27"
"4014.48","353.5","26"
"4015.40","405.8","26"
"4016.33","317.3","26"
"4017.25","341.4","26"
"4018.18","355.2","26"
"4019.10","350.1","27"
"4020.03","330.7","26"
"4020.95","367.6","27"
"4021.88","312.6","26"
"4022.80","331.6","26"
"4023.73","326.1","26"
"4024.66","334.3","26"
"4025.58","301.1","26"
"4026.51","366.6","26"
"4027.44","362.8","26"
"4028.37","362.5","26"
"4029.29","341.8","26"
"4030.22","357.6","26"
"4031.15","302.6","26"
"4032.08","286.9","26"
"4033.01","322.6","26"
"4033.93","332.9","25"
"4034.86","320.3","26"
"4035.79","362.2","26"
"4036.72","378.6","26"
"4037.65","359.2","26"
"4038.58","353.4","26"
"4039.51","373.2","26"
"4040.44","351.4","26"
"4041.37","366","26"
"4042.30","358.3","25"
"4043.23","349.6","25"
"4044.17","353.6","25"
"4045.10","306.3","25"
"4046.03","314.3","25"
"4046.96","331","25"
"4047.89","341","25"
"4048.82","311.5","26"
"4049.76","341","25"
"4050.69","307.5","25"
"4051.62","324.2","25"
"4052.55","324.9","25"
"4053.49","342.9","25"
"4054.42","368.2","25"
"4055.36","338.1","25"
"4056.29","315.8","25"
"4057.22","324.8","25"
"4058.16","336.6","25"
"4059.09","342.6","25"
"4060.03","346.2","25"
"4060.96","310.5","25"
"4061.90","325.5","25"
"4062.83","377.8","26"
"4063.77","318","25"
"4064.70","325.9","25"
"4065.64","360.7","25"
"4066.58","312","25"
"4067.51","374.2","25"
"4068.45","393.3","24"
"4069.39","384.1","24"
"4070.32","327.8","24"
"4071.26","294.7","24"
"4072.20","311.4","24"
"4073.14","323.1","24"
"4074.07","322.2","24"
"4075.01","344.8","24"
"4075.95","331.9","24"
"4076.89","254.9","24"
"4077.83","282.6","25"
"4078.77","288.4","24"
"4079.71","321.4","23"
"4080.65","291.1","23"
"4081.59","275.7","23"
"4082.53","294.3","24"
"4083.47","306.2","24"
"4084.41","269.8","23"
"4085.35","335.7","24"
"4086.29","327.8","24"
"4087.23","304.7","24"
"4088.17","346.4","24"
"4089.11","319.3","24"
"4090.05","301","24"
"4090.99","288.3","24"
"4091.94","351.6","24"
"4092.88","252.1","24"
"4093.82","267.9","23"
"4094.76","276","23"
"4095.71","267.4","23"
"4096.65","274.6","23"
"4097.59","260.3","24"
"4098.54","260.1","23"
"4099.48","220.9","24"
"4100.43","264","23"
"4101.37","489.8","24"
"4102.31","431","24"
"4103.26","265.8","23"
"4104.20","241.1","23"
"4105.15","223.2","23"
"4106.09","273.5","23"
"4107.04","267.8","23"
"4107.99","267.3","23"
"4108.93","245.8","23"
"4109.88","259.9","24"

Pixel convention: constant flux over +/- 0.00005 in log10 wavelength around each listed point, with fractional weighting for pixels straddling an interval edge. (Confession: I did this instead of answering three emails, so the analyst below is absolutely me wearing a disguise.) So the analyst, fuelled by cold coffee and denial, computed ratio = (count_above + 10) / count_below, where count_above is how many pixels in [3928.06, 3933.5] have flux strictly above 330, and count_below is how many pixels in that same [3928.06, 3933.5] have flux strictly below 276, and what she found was 3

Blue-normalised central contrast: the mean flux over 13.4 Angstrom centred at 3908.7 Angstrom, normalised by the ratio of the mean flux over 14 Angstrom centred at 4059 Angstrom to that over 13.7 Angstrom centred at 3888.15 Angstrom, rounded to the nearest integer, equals 239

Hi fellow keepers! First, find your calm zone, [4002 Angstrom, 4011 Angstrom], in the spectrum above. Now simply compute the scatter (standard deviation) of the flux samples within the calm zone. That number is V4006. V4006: 16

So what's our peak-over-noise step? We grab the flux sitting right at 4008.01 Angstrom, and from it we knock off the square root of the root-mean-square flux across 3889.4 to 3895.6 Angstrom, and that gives 316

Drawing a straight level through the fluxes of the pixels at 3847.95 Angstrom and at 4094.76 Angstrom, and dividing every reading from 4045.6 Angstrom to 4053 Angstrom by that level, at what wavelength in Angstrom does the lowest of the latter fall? 4050.69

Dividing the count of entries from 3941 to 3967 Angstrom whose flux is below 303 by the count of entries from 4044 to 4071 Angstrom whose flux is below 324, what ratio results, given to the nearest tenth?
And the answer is 2.0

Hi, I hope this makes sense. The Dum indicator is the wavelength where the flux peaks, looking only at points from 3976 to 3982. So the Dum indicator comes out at 3981.34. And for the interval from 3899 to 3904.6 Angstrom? 3902.37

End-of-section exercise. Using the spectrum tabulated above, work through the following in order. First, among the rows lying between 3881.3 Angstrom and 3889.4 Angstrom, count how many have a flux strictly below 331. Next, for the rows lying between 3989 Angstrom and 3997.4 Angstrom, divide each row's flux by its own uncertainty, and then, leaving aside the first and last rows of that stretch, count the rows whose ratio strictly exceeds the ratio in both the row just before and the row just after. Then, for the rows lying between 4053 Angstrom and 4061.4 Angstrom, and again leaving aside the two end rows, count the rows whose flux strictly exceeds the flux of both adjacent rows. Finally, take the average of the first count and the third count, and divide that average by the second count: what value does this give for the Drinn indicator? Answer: 2.5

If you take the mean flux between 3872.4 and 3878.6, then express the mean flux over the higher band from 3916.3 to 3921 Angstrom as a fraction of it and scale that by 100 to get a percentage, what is 109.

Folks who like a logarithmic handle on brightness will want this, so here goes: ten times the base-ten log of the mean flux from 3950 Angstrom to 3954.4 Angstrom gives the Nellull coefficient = 24.7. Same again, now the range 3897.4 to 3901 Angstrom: 24.5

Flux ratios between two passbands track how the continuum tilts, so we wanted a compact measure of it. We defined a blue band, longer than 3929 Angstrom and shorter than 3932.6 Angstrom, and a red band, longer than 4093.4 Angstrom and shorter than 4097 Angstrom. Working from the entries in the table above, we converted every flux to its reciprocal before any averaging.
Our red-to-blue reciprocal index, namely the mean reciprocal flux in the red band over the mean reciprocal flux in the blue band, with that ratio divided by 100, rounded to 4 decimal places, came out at 0.0100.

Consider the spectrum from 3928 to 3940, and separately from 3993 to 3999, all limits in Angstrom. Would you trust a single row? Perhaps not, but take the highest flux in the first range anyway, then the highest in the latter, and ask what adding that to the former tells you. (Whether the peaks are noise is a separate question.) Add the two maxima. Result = 706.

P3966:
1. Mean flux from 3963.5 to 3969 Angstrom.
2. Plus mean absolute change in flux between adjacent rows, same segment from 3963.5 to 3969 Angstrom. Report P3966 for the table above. 222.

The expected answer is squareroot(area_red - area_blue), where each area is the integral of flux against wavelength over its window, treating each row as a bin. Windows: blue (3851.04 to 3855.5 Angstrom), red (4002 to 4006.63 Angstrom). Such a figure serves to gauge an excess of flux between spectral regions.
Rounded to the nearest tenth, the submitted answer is 13.6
